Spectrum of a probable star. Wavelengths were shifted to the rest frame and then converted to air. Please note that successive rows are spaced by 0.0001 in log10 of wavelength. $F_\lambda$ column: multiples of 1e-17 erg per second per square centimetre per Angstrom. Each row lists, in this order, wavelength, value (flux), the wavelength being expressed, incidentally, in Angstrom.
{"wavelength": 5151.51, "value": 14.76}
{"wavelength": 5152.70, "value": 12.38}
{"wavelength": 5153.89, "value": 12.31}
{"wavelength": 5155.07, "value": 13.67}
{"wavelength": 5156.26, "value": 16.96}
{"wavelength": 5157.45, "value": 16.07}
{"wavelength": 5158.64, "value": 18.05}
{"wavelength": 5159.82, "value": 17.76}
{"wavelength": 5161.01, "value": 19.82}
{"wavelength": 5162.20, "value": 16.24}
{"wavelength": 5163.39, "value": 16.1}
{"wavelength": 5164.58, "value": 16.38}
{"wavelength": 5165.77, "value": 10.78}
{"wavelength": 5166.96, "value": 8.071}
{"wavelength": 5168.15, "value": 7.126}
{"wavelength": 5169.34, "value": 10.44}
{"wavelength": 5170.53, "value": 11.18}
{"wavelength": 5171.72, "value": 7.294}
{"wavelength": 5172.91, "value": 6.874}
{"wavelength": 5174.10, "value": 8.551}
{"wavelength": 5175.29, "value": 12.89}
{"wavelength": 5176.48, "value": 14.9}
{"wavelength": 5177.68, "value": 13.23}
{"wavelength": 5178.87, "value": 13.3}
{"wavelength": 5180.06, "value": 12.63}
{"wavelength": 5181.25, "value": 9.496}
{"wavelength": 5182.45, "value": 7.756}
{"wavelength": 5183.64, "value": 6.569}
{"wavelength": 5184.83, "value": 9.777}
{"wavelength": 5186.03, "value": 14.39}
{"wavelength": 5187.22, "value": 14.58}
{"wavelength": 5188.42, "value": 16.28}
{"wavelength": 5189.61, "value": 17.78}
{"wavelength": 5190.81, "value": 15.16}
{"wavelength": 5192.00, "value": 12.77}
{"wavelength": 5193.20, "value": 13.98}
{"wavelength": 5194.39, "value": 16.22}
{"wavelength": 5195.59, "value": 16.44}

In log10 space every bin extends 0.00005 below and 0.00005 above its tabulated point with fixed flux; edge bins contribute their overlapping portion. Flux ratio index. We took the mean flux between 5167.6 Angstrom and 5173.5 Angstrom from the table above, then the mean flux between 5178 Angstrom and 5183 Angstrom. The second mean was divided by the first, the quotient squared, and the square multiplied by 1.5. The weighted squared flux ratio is 2.4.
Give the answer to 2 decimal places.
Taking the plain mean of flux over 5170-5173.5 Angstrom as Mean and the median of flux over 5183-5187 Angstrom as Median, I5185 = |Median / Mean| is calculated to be 1.16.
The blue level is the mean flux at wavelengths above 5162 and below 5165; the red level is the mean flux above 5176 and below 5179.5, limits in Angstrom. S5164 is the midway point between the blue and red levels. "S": 15.0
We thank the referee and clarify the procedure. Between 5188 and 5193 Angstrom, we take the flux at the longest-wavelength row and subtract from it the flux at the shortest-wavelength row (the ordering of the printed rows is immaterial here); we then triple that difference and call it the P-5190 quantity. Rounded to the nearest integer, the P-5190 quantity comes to -11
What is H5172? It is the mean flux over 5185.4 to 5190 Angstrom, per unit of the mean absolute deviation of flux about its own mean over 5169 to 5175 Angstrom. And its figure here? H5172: 10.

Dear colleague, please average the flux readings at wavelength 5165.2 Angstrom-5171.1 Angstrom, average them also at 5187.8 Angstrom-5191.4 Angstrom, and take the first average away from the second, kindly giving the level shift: 7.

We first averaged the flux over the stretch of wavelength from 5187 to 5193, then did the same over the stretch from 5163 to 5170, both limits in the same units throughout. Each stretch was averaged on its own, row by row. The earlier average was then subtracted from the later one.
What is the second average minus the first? -4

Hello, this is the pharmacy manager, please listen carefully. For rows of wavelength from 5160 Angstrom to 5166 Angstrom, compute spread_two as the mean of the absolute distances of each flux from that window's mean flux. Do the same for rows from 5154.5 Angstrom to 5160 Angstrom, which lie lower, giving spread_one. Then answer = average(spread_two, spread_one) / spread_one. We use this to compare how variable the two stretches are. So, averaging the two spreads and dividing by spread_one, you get 1.28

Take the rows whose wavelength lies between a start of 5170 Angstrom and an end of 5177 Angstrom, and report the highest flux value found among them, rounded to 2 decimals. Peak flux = 14.90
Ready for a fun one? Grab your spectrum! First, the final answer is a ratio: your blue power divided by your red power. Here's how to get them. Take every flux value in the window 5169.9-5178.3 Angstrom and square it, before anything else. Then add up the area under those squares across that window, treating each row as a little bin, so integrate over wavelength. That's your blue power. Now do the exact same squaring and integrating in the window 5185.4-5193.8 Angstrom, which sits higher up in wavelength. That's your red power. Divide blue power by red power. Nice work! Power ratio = 0.54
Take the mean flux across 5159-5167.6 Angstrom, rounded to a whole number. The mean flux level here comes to 15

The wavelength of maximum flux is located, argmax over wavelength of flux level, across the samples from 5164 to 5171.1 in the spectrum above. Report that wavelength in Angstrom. 5164.58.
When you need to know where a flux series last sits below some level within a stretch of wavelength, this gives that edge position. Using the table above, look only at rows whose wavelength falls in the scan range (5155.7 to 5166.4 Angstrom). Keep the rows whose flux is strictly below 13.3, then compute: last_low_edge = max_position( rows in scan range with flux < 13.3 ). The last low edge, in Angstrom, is 5165.77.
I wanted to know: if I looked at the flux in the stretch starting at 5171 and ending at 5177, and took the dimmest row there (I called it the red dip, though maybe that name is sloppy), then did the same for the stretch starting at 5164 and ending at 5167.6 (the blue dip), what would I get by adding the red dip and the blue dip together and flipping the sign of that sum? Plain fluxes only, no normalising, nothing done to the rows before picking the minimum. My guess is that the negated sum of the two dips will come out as -15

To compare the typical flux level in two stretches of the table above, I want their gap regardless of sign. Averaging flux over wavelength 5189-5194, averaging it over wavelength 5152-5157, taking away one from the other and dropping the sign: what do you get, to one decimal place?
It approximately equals 1.1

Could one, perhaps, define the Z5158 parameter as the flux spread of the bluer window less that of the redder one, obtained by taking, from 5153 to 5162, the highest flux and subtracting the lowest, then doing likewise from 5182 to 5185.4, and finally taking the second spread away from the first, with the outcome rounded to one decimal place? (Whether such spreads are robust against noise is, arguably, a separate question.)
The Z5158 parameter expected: 4.3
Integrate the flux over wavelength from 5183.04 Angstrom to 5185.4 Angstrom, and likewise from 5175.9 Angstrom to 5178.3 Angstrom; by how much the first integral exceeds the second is -14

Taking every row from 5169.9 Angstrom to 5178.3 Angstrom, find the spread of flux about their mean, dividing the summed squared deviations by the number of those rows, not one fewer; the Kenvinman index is 2.9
